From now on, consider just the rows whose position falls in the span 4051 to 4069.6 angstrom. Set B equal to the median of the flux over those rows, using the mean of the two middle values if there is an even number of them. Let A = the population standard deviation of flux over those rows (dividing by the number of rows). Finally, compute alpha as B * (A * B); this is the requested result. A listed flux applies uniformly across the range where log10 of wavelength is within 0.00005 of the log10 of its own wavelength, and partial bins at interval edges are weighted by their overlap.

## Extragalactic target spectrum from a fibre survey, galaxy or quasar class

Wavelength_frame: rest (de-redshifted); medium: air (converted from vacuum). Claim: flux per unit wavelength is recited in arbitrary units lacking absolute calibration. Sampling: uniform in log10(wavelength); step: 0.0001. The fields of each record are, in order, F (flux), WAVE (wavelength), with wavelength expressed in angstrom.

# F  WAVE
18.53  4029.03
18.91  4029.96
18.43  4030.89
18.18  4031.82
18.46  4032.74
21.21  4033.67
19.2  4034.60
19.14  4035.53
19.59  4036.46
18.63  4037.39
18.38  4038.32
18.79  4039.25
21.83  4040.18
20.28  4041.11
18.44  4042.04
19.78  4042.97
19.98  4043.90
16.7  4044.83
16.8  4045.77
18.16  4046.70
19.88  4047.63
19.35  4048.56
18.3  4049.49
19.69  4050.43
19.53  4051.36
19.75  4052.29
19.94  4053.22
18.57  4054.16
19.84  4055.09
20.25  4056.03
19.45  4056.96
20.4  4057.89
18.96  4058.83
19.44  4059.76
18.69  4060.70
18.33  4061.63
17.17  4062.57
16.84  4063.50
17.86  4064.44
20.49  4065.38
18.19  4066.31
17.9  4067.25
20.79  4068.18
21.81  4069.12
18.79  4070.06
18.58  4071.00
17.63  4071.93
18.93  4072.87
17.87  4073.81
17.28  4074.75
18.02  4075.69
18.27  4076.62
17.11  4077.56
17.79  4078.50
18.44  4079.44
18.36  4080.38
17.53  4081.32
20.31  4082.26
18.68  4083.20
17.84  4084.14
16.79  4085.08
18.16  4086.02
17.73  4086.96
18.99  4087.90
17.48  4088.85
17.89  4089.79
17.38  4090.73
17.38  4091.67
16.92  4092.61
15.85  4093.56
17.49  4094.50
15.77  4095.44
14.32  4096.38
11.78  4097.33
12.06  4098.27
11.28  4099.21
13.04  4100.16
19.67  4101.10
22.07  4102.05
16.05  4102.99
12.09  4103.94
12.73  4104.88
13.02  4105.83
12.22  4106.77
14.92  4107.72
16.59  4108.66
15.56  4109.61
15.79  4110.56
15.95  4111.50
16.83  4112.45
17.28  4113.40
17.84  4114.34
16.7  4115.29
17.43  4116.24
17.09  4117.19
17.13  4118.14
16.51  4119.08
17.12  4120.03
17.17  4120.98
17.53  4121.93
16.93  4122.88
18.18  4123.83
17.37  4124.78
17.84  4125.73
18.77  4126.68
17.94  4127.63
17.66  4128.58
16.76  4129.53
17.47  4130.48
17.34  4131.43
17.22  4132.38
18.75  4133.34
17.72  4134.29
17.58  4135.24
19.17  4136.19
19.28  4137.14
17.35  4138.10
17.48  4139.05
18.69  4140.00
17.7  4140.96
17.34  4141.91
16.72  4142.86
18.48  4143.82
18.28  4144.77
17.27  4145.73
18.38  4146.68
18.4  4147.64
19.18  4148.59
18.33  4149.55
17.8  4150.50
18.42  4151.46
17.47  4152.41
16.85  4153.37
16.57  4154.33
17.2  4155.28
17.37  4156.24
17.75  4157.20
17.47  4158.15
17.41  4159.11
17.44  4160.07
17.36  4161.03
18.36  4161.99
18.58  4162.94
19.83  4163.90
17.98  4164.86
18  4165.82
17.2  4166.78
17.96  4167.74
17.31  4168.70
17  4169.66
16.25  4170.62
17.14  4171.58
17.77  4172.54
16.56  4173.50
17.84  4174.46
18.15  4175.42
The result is 468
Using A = 1.2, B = 19.4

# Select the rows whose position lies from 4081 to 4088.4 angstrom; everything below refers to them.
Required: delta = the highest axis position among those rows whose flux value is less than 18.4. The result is 4086.96 angstrom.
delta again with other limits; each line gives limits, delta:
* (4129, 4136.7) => 4135.24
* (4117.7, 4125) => 4124.78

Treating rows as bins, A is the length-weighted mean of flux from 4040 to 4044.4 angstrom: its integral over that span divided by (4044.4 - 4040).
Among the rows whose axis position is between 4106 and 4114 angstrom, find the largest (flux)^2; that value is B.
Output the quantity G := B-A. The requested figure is 279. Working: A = 19.9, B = 299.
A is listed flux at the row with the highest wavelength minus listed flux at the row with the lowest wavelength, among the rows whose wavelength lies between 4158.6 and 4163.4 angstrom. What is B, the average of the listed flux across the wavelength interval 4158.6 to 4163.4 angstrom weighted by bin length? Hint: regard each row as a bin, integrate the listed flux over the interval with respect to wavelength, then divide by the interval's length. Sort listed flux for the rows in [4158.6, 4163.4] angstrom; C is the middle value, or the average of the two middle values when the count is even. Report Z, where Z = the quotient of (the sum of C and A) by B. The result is 1.04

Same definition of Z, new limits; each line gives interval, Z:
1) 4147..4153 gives 0.96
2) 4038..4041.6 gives 1.08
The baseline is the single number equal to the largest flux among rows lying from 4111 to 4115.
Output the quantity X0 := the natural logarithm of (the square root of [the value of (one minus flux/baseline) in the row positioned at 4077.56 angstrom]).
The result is -1.60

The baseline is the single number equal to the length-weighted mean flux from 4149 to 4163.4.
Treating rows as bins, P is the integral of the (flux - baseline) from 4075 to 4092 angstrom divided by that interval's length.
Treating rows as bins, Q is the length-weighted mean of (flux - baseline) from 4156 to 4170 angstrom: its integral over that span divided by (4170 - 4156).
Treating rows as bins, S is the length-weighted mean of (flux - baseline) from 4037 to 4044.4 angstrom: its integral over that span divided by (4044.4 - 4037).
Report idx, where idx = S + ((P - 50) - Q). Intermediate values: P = 0.4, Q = 0.18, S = 1.9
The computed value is -47.9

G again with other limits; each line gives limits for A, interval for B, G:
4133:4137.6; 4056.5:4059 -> 398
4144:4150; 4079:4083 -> 394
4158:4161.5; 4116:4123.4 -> 290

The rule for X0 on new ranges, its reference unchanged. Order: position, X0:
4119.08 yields -1.30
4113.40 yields -1.73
